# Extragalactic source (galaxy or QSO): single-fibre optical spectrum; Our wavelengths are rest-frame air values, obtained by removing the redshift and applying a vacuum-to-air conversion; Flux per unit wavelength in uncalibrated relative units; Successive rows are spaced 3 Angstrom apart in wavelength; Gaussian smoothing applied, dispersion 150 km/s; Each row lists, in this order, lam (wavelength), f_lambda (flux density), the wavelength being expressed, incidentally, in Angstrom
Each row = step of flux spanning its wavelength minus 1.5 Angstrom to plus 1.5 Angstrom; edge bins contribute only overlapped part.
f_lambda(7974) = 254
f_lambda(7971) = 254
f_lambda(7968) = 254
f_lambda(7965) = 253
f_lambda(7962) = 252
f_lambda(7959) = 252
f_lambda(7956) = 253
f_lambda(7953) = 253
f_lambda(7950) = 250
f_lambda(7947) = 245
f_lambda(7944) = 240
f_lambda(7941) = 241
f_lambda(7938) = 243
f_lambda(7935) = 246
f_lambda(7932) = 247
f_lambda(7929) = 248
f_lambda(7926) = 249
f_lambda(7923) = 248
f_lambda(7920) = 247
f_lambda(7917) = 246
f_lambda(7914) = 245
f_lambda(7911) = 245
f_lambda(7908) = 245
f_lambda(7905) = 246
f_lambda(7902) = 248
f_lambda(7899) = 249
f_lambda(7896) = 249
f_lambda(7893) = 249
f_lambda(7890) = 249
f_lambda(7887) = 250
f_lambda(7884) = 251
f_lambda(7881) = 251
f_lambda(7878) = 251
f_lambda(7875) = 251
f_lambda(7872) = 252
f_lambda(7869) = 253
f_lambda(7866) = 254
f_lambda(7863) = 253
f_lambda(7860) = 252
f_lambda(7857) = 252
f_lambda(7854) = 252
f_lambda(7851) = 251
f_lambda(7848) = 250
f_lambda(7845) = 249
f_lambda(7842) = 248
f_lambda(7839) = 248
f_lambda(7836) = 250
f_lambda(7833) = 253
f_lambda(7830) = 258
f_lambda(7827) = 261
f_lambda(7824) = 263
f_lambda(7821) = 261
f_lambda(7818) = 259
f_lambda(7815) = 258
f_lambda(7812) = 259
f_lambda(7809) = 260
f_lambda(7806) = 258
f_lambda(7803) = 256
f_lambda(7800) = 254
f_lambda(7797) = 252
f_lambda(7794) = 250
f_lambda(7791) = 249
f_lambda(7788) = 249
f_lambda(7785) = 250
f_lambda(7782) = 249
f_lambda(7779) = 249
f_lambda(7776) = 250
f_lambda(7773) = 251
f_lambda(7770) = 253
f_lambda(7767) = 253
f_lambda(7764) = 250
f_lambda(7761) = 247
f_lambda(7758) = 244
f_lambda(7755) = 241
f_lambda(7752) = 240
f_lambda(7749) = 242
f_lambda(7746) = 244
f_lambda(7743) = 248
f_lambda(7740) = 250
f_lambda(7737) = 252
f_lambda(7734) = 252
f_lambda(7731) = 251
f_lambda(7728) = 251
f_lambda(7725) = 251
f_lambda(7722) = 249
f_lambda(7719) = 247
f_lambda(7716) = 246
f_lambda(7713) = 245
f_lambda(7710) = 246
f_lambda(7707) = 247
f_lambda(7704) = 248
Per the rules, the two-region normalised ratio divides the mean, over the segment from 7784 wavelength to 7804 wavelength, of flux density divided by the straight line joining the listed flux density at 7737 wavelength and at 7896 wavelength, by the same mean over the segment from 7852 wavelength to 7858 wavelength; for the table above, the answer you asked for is 0.99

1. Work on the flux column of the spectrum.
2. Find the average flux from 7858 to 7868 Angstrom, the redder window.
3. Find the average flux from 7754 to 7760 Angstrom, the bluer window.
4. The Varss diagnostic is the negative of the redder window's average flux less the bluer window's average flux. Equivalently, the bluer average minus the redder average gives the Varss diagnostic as -10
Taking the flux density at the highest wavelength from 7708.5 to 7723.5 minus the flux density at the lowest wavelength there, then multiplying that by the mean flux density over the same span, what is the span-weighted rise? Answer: 740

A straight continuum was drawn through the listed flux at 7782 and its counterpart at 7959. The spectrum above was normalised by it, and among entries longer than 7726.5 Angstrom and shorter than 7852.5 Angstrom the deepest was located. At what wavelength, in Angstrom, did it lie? 7752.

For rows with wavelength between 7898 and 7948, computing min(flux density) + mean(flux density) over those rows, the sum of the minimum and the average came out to 486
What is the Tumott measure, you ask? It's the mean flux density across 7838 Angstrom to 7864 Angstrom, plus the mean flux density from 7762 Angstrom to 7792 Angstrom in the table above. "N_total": 501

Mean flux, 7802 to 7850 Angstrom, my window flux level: 256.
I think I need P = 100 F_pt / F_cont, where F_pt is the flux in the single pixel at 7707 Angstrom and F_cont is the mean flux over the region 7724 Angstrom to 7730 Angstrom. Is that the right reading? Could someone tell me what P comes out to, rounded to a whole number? 98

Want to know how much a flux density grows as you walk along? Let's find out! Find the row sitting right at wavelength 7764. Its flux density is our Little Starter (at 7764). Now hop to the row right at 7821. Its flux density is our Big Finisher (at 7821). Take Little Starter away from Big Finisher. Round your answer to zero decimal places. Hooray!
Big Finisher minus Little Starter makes 11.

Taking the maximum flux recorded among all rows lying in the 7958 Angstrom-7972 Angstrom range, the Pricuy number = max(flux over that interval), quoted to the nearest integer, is 254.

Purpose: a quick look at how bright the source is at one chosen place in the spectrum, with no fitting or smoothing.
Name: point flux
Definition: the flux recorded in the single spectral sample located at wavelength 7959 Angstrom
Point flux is 252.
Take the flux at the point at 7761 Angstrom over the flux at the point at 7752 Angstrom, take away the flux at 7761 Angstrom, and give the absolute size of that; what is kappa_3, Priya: 246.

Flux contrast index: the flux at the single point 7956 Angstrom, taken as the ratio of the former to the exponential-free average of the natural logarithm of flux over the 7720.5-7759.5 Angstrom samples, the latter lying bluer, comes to 45.9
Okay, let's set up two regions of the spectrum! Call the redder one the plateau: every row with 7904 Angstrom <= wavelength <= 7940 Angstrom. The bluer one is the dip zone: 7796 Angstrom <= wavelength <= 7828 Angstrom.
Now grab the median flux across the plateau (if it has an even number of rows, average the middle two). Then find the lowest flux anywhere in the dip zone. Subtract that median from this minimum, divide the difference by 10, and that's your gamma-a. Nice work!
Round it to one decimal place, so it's 0.6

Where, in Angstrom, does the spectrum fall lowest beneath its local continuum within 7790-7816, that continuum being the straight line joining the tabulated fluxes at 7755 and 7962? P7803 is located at 7791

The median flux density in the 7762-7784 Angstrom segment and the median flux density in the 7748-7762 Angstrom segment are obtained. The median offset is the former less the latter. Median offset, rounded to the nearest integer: 8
